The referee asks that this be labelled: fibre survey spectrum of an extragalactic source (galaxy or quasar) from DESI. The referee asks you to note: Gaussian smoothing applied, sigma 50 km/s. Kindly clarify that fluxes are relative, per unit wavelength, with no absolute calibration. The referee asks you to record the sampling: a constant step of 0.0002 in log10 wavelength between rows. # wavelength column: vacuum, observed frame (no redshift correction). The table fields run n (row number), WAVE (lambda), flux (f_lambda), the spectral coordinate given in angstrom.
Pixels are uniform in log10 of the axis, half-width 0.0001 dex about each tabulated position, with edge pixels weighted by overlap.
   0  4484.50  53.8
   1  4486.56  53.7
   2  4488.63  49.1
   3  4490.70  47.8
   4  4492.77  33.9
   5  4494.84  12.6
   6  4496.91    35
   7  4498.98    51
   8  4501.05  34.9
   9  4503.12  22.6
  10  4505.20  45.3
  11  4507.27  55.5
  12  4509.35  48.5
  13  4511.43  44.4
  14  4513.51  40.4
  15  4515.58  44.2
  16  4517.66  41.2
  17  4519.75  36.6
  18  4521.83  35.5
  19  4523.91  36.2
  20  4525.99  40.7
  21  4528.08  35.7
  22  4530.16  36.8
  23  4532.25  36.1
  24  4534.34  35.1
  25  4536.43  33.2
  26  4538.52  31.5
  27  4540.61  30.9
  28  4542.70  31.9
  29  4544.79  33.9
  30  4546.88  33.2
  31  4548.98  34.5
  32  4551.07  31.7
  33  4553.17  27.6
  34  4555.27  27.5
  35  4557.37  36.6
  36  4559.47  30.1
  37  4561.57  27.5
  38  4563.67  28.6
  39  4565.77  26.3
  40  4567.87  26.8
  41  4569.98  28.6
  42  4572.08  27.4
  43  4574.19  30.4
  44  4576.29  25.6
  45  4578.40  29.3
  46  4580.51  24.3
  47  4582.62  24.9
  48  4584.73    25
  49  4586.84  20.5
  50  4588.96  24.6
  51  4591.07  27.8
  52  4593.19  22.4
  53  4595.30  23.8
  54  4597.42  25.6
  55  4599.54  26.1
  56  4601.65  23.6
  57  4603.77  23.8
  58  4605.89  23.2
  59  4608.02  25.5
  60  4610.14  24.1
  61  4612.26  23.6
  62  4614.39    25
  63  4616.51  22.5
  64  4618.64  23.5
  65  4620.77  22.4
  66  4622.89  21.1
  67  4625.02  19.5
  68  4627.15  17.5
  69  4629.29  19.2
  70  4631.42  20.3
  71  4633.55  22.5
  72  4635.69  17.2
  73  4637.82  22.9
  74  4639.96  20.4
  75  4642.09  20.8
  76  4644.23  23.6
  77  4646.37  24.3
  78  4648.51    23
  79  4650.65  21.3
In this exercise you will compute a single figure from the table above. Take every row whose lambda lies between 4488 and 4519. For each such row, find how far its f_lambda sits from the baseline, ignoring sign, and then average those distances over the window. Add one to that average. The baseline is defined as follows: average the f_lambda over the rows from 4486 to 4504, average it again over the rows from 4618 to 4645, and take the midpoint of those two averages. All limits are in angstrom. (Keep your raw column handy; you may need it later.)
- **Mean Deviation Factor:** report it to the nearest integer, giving 15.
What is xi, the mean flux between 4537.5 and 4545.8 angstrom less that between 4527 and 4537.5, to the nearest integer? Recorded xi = -3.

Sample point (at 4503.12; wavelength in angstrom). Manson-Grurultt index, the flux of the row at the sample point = 22.6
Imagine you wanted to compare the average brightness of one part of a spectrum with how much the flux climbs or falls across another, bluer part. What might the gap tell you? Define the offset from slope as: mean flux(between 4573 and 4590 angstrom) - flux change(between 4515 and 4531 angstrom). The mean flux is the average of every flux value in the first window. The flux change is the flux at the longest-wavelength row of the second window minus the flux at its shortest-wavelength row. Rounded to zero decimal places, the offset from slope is 33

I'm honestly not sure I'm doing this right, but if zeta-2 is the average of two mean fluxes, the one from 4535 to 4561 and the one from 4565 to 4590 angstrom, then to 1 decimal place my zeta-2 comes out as 29.0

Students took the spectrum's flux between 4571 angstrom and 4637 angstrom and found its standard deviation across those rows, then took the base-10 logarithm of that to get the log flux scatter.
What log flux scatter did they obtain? 0.5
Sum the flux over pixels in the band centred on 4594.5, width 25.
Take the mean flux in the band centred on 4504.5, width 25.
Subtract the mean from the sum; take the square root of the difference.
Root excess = 15.9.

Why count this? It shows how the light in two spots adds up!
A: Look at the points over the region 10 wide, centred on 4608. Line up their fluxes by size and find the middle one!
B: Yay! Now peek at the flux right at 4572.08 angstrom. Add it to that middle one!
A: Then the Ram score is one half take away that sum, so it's -51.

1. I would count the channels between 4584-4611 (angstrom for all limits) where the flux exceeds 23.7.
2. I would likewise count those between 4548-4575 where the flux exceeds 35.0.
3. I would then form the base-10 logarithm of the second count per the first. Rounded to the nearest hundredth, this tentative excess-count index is -0.95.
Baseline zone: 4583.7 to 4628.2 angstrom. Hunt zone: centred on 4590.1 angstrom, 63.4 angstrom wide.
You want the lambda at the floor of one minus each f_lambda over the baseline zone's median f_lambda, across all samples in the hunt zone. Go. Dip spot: 4574.19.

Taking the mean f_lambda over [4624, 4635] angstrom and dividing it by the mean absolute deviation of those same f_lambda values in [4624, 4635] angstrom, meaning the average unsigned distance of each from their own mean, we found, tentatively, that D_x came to 15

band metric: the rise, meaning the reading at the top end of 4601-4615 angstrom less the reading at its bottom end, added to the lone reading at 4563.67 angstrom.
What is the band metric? 30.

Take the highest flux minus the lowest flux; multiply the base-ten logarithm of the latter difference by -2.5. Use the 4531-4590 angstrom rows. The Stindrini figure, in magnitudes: -3.0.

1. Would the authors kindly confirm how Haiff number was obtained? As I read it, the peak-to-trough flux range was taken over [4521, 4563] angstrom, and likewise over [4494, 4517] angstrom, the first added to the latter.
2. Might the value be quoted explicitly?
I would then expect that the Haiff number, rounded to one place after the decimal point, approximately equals 56.1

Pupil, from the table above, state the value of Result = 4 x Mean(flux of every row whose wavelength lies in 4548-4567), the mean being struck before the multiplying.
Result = 120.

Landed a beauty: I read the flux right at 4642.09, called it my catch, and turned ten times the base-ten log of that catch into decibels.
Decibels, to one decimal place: 13.2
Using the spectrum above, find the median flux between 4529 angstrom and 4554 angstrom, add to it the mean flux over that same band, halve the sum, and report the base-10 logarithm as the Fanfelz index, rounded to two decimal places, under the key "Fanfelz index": 1.52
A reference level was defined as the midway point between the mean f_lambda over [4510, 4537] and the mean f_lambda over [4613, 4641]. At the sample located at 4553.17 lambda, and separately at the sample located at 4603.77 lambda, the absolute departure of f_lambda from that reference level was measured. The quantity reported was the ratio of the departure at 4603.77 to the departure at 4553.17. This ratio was 3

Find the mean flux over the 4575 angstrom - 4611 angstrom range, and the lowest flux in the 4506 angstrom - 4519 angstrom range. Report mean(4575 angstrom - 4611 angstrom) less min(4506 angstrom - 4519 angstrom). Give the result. -16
